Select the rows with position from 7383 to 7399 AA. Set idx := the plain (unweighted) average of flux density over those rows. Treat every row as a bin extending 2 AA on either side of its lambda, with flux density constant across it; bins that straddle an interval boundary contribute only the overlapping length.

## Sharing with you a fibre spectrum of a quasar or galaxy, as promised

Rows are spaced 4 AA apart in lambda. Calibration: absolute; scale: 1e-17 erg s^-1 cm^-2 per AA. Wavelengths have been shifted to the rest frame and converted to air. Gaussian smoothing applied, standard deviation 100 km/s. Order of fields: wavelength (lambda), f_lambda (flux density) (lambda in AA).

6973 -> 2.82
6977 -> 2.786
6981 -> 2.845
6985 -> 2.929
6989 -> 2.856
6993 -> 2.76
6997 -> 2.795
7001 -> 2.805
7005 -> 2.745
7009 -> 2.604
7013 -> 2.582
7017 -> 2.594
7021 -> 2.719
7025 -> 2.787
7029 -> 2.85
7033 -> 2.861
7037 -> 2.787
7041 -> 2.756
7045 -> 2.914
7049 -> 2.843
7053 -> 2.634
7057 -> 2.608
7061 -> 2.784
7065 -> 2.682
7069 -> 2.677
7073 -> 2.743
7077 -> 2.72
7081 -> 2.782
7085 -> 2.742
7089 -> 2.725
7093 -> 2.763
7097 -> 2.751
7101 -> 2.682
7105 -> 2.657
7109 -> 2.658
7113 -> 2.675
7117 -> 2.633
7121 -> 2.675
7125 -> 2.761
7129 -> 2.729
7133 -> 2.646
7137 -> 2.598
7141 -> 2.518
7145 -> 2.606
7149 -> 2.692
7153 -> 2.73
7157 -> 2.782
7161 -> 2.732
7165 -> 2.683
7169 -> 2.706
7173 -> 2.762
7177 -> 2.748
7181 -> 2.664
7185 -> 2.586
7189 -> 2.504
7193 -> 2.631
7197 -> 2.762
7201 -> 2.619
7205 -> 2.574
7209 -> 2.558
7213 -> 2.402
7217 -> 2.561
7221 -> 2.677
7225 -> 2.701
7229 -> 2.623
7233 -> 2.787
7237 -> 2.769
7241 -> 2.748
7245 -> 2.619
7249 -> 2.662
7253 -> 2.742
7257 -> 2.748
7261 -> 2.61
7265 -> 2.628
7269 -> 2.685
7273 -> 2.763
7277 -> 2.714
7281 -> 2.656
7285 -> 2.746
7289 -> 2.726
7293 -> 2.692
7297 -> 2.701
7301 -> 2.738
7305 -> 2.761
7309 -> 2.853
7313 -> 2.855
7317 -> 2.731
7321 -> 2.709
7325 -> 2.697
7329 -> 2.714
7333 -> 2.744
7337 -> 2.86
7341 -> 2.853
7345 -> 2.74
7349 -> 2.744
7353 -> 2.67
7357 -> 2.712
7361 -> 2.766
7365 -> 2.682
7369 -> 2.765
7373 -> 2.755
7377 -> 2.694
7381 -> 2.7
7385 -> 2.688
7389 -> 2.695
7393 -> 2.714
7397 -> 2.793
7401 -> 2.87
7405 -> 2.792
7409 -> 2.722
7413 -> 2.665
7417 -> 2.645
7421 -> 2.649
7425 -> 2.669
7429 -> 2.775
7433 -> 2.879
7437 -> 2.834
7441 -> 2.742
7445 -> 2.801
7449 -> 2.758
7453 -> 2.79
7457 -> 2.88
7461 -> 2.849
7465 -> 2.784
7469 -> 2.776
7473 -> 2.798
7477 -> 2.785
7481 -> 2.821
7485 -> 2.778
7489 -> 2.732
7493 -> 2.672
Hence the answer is 2.72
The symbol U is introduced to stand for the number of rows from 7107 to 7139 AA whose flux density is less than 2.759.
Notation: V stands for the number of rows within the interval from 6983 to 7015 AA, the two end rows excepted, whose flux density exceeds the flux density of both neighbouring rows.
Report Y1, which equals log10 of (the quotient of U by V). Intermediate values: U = 7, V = 1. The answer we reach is 0.85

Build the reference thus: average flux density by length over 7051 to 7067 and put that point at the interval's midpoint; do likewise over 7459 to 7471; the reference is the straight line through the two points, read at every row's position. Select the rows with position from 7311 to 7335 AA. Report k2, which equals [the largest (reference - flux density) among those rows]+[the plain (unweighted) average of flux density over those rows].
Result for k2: 2.80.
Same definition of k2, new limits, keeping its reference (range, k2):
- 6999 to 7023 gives 2.76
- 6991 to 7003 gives 2.68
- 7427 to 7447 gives 2.86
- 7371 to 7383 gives 2.80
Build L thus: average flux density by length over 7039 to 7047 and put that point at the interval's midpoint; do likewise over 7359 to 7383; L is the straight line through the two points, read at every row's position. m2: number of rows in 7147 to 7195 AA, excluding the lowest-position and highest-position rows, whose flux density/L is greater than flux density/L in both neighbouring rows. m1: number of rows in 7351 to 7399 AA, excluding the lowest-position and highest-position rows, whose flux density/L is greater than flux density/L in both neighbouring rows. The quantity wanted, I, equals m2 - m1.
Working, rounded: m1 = 3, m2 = 2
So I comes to -1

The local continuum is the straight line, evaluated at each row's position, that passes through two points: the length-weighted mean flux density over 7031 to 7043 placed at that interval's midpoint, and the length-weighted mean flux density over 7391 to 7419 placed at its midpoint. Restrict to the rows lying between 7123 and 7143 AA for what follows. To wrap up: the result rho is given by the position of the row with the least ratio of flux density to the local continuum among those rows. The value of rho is 7141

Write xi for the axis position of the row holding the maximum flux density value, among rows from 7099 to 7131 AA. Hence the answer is 7125 AA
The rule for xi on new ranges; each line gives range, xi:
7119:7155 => 7125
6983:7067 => 6985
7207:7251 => 7233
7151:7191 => 7157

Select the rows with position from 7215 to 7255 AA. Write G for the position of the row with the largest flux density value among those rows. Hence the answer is 7233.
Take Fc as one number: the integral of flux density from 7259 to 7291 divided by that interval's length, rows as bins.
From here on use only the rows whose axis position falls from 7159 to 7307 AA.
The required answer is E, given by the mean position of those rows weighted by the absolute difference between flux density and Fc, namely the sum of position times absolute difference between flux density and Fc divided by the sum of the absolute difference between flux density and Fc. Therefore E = 7224.6 AA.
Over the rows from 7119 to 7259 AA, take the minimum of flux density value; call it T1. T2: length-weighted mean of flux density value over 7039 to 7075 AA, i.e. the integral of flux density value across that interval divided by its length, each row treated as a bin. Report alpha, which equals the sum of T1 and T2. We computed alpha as 5.14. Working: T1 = 2.402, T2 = 2.74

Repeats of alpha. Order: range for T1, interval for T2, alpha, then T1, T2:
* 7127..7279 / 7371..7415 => 5.14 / 2.402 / 2.74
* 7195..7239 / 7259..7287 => 5.09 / 2.402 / 2.69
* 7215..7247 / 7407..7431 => 5.25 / 2.561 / 2.69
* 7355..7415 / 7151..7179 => 5.40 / 2.665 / 2.73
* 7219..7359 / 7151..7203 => 5.30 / 2.61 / 2.69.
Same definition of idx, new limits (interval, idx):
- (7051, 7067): 2.68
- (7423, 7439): 2.79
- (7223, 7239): 2.72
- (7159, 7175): 2.72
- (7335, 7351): 2.80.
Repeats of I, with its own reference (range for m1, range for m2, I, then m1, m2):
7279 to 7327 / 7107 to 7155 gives 0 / 2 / 2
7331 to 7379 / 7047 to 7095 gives -1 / 4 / 3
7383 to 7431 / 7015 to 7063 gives 1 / 1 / 2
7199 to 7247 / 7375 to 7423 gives 0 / 2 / 2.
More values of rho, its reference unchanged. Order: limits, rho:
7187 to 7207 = 7189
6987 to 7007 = 7005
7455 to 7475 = 7469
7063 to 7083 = 7069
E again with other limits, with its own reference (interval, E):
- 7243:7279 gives 7259.7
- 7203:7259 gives 7224.4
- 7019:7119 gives 7057.1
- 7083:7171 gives 7127.9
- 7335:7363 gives 7344.7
